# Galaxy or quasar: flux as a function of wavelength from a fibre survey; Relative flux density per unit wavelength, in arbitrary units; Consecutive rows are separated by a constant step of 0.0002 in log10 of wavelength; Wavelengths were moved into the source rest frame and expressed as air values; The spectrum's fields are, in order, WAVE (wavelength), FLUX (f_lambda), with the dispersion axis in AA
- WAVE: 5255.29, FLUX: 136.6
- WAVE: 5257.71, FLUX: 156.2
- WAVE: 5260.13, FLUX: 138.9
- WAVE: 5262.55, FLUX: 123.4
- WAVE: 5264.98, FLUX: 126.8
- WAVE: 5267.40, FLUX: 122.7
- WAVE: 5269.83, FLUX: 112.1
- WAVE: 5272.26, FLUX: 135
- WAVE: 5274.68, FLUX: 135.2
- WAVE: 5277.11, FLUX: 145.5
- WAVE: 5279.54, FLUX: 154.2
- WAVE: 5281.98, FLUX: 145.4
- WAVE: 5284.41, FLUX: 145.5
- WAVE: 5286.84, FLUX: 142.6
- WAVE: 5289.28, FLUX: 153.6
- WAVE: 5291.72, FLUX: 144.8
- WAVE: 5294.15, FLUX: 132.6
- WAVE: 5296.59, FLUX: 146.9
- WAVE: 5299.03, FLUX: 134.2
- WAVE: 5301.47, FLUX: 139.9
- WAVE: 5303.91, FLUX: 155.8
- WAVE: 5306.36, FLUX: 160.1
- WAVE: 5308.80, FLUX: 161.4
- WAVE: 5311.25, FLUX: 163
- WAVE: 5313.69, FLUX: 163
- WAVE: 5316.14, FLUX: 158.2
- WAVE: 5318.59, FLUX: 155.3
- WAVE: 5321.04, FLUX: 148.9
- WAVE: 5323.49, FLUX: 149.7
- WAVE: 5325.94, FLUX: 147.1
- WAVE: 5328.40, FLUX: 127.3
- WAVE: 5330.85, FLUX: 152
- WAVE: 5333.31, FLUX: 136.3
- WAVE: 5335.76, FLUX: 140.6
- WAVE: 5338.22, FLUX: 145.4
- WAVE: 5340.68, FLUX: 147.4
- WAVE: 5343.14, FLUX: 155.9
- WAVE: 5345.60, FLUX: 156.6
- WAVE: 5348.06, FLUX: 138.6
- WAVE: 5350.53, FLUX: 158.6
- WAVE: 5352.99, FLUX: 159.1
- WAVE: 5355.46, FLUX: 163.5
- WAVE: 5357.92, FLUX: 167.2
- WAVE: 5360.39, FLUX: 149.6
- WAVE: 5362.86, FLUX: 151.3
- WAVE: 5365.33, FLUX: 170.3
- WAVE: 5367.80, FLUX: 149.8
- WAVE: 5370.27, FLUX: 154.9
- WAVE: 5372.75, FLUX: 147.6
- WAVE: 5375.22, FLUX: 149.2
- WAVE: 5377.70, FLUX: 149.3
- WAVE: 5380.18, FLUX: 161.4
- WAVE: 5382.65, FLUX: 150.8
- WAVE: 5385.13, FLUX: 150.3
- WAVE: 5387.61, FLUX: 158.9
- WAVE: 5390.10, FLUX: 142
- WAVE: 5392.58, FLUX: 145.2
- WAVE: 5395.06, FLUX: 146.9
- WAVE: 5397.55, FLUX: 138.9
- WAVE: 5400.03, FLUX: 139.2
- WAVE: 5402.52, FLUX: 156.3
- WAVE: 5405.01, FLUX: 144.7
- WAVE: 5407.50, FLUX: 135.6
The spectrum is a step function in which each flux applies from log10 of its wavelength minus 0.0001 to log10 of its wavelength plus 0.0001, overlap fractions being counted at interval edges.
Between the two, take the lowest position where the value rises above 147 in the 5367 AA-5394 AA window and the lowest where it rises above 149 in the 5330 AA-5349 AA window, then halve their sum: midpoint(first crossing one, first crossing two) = 5349.3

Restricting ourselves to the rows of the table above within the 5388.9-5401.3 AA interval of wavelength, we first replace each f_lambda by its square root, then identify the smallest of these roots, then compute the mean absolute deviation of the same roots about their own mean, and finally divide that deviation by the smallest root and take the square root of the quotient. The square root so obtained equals 0.101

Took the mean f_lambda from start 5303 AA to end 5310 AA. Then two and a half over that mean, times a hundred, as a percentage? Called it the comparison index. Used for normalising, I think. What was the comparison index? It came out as 1.57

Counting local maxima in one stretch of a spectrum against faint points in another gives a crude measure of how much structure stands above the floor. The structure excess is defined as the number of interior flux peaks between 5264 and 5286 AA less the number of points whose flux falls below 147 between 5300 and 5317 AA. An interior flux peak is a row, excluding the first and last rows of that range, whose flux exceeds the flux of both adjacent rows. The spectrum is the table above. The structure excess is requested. 0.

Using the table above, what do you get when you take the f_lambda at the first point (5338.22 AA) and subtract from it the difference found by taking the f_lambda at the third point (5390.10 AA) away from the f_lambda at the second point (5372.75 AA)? 140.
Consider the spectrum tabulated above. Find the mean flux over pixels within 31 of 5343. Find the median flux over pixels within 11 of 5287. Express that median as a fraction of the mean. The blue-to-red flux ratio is 0.96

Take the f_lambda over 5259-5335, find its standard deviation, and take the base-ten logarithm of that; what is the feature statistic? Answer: 1.11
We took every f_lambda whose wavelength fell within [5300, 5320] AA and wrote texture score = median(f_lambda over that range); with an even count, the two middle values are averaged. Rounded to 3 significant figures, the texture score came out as 159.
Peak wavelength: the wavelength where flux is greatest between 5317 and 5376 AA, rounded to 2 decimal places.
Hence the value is 5365.33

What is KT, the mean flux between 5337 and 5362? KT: 154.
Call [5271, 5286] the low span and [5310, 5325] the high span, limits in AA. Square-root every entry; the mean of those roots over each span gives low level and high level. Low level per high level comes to 0.96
